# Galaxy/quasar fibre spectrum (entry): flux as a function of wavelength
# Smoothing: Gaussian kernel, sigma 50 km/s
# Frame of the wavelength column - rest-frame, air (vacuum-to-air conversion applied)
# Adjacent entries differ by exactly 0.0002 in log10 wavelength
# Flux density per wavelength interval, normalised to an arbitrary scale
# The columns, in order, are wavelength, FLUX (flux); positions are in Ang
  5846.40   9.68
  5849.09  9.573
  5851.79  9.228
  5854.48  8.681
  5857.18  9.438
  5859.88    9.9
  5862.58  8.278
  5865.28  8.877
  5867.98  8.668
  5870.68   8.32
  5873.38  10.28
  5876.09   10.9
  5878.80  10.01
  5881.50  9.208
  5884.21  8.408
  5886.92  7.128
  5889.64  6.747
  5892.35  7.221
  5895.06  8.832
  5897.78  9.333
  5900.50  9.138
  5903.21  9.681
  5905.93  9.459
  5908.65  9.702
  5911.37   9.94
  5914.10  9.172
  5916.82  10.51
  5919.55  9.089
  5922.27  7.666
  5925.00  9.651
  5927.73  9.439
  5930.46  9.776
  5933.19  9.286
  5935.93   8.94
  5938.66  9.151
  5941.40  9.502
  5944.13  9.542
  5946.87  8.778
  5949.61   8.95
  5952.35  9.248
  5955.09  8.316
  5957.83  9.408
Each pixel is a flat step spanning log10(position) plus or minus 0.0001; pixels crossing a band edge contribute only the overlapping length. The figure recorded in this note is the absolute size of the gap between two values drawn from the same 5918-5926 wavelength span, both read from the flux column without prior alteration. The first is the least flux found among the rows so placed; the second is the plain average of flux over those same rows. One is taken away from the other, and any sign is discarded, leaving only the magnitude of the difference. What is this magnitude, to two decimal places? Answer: 1.14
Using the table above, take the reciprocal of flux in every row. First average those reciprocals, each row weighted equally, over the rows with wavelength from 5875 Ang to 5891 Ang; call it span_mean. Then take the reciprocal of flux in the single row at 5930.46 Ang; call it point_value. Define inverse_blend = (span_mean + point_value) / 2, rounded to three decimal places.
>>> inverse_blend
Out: 0.110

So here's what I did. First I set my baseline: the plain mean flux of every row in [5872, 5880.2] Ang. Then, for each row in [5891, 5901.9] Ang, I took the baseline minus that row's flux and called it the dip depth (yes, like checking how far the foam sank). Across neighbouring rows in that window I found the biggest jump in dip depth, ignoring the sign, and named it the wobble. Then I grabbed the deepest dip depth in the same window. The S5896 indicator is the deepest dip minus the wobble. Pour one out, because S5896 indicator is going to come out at 1.6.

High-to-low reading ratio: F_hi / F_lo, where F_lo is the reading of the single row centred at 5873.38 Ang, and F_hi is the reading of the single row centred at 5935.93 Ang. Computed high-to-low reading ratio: 0.87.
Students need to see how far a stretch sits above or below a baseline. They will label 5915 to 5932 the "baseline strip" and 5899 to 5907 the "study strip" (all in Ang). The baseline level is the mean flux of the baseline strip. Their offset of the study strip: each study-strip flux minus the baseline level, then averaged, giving 0.07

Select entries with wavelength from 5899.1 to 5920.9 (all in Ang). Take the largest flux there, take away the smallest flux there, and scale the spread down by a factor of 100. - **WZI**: 0.014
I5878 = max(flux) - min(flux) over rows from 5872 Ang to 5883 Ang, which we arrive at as 1.7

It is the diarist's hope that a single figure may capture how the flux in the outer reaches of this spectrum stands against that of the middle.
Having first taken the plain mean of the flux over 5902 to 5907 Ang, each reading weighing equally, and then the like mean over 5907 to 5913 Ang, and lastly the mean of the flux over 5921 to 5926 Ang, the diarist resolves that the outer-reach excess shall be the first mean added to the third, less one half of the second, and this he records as 13.3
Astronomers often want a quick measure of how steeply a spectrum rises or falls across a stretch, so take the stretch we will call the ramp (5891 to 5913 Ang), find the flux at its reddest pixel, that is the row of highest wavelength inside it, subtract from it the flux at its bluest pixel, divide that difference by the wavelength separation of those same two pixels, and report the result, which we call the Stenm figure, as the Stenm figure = 0.143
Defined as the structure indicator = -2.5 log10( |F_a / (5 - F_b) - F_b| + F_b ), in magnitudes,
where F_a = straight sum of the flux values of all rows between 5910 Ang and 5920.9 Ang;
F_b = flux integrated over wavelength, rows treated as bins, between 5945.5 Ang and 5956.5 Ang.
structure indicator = -5.72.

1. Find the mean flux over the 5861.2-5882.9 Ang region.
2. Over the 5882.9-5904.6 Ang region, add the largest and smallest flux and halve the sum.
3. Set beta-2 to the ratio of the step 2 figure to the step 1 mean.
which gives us 0.88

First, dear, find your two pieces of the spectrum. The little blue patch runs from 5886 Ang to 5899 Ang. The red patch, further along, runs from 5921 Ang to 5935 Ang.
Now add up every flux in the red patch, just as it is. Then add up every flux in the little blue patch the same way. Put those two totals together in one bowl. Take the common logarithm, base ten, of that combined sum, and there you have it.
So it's 1.93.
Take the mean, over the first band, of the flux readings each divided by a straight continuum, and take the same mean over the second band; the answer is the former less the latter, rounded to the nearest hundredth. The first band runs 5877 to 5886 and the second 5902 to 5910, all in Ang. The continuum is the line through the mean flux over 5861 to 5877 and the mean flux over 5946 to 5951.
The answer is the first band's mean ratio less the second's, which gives -0.06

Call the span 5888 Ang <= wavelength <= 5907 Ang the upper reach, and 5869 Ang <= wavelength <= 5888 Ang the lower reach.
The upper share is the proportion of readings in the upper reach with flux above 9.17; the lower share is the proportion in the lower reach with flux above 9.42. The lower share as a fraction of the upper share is 1.00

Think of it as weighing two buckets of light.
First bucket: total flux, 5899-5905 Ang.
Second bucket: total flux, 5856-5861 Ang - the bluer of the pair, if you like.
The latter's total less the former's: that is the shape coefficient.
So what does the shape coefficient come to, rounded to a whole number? 1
